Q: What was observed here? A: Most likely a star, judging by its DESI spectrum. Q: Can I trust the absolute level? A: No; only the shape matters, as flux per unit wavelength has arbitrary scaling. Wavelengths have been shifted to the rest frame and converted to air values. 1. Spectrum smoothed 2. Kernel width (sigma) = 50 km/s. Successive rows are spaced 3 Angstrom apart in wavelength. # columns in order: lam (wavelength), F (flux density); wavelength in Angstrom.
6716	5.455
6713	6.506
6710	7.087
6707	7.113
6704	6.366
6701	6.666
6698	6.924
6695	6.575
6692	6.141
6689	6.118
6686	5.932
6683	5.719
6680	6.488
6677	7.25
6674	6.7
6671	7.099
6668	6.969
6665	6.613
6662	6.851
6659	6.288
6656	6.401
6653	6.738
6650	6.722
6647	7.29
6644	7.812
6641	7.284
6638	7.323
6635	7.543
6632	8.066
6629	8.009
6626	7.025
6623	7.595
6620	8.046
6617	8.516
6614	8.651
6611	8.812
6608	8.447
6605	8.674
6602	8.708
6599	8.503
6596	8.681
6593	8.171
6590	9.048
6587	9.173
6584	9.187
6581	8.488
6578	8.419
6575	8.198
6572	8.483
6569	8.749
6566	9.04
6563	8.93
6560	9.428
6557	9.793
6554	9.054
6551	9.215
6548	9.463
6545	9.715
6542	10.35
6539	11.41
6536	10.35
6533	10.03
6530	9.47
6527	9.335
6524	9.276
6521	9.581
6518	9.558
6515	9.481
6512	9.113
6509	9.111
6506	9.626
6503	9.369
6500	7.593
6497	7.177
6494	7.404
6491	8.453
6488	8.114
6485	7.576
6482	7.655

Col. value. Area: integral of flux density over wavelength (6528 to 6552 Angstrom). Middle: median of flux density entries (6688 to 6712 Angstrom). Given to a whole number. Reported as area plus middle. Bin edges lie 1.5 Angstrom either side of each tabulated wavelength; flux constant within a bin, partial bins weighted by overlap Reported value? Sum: 247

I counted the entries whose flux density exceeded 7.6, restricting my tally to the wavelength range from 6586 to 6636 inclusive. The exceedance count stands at 14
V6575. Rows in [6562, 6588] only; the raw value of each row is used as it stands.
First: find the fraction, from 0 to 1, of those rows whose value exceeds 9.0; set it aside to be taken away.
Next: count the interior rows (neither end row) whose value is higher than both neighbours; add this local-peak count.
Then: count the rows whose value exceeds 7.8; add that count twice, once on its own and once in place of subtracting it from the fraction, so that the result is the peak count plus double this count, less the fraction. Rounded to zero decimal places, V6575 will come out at 20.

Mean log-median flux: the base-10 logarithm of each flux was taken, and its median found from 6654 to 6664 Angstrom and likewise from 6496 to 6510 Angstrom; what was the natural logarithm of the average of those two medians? -0.12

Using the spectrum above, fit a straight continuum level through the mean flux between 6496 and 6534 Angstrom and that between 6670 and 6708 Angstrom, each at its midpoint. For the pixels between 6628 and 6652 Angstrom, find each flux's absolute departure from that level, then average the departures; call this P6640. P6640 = 0.3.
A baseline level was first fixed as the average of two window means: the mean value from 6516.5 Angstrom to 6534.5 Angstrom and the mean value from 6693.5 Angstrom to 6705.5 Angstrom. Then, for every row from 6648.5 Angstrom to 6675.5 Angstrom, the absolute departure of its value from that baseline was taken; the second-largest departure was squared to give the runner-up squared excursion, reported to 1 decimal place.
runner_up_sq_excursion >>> 2.8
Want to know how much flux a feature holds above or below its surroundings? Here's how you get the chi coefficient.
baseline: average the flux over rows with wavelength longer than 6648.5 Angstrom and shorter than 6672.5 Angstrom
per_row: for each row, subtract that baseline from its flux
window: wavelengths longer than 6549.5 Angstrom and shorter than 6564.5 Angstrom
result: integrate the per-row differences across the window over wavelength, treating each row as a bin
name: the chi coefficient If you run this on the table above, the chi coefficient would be 39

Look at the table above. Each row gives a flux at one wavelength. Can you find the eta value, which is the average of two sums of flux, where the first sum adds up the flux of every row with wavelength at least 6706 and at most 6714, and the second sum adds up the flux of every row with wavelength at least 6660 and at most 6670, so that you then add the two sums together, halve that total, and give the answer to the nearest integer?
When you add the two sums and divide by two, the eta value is 21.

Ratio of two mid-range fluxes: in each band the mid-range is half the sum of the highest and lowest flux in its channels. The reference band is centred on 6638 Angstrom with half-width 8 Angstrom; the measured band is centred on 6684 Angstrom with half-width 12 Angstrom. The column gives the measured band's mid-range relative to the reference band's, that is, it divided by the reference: 0.84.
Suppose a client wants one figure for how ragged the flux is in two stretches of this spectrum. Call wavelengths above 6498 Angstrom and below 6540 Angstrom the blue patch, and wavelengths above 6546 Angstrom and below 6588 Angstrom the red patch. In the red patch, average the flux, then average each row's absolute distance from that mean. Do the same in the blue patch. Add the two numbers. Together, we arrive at 0.86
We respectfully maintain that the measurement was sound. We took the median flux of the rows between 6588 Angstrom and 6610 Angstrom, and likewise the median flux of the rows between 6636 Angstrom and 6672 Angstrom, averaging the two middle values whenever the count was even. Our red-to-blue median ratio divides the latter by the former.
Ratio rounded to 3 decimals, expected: 0.797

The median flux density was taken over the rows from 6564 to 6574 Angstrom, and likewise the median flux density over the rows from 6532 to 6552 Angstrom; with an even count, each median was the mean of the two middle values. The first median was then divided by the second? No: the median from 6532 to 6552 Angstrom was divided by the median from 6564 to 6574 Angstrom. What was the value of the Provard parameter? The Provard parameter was 1.15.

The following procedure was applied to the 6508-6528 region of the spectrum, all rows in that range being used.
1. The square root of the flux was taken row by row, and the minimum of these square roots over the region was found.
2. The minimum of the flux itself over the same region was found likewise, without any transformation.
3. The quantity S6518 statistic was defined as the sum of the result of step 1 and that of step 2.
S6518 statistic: 12.1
